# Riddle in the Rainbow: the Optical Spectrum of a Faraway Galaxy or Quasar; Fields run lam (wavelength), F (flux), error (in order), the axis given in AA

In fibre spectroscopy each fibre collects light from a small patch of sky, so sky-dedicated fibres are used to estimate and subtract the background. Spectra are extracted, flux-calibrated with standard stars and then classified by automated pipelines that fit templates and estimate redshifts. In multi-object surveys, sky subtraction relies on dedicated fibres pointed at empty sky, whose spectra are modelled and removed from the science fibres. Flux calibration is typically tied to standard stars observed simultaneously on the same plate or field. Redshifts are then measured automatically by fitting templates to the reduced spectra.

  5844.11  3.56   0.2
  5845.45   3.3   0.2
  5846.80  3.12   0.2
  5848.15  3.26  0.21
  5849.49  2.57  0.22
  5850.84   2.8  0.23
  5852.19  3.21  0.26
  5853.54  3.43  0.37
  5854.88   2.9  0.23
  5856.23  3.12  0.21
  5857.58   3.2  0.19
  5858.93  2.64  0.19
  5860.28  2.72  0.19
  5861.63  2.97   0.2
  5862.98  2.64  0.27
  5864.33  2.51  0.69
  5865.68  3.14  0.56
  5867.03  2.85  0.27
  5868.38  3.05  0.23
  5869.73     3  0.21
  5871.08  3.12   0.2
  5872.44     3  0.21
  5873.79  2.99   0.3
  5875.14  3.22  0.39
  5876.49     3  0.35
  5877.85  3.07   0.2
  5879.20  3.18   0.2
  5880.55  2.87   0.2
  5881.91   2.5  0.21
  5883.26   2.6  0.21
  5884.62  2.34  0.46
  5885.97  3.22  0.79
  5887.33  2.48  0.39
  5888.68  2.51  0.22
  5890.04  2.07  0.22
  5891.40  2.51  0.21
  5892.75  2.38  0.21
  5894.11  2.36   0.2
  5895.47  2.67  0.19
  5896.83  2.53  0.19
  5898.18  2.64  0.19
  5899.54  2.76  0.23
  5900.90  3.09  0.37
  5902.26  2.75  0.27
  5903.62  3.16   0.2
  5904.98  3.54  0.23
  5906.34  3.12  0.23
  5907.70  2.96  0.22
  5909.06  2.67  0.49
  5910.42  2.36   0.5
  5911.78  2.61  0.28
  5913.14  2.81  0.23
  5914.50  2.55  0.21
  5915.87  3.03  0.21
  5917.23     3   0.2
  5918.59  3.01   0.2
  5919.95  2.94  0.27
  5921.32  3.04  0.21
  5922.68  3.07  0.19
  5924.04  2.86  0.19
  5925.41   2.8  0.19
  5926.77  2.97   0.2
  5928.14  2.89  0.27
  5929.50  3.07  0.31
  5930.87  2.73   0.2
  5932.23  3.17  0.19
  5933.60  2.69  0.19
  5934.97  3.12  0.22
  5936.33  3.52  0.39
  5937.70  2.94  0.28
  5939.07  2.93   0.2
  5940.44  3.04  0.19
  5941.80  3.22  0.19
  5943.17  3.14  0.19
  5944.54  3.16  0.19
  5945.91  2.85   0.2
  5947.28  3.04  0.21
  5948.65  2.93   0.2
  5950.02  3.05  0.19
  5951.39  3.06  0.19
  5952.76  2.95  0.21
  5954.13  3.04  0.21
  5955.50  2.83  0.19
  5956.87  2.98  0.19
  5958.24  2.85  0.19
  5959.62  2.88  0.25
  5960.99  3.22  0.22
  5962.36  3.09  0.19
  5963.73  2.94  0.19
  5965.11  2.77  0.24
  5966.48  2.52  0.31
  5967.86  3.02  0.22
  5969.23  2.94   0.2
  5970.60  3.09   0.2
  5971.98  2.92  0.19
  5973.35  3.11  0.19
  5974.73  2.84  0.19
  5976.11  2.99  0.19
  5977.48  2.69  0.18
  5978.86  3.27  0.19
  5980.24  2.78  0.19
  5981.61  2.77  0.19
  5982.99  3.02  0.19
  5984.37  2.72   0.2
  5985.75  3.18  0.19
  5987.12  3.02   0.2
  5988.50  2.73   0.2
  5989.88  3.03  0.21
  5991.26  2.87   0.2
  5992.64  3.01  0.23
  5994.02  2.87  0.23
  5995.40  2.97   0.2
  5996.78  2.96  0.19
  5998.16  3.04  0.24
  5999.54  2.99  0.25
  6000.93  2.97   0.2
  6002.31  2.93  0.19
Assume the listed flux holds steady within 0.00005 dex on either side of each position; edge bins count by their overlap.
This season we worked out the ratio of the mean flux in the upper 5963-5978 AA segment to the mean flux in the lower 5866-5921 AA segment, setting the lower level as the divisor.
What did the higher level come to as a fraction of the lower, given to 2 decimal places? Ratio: 1.03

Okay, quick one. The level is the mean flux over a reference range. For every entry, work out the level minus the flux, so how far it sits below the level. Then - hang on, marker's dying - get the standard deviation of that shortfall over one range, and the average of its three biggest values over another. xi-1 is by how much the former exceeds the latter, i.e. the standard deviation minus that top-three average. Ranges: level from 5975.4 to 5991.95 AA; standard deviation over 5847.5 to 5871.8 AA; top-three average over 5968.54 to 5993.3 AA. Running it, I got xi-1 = 0.05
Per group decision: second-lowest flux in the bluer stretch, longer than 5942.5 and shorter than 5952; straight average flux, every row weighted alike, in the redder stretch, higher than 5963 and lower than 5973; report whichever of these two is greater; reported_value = 2.93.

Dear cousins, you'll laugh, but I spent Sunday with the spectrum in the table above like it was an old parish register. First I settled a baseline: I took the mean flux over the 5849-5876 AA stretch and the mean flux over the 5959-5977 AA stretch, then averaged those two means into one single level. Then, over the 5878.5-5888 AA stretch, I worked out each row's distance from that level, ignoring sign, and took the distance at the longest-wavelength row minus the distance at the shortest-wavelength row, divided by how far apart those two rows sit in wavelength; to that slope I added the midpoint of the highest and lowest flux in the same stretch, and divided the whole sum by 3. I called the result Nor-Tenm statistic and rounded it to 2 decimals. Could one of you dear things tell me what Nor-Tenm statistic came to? 0.94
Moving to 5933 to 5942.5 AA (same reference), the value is 1.04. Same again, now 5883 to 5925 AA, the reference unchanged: 0.93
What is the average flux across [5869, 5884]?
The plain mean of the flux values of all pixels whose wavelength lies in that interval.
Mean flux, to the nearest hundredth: 2.96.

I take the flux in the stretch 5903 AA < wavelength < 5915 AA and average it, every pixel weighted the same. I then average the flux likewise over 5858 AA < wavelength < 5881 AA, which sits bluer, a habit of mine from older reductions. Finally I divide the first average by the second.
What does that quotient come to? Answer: 0.97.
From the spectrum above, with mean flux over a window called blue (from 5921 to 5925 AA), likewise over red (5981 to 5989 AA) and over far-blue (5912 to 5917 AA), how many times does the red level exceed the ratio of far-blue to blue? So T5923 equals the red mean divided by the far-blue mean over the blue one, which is 3.1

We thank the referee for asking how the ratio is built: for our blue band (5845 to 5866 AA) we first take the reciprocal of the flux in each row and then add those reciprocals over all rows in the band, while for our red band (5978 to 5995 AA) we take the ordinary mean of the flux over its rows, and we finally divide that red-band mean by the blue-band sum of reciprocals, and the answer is 0.54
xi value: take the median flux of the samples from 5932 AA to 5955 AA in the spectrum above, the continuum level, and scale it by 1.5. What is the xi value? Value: 4.56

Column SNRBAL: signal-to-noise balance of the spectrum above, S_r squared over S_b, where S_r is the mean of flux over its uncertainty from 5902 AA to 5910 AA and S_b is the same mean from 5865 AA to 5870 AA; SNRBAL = 13.9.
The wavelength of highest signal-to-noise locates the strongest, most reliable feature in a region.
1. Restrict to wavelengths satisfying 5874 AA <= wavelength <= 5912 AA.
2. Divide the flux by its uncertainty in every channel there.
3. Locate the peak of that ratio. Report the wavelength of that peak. 5879.20 AA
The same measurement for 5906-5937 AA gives 5932.23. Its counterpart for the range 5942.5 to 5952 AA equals 5944.54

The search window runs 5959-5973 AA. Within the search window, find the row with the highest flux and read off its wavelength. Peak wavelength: 5960.99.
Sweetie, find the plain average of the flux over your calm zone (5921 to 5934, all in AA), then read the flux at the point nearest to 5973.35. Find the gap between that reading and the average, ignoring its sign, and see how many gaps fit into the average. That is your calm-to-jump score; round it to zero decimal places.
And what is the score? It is 16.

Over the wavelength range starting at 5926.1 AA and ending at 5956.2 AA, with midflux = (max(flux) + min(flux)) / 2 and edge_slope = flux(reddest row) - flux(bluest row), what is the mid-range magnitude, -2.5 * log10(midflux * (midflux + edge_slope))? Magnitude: -2.41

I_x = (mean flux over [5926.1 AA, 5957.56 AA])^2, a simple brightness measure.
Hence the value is 9.1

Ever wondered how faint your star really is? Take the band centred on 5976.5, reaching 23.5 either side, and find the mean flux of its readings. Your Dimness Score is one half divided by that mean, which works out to 0.170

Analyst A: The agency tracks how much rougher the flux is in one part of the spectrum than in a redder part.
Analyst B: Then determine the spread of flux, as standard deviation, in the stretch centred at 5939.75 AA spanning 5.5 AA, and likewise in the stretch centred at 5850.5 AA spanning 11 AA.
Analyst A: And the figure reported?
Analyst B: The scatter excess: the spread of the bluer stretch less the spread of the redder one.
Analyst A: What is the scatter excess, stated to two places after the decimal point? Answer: 0.16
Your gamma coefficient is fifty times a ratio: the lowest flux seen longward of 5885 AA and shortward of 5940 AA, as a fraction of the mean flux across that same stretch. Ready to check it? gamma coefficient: 36.5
